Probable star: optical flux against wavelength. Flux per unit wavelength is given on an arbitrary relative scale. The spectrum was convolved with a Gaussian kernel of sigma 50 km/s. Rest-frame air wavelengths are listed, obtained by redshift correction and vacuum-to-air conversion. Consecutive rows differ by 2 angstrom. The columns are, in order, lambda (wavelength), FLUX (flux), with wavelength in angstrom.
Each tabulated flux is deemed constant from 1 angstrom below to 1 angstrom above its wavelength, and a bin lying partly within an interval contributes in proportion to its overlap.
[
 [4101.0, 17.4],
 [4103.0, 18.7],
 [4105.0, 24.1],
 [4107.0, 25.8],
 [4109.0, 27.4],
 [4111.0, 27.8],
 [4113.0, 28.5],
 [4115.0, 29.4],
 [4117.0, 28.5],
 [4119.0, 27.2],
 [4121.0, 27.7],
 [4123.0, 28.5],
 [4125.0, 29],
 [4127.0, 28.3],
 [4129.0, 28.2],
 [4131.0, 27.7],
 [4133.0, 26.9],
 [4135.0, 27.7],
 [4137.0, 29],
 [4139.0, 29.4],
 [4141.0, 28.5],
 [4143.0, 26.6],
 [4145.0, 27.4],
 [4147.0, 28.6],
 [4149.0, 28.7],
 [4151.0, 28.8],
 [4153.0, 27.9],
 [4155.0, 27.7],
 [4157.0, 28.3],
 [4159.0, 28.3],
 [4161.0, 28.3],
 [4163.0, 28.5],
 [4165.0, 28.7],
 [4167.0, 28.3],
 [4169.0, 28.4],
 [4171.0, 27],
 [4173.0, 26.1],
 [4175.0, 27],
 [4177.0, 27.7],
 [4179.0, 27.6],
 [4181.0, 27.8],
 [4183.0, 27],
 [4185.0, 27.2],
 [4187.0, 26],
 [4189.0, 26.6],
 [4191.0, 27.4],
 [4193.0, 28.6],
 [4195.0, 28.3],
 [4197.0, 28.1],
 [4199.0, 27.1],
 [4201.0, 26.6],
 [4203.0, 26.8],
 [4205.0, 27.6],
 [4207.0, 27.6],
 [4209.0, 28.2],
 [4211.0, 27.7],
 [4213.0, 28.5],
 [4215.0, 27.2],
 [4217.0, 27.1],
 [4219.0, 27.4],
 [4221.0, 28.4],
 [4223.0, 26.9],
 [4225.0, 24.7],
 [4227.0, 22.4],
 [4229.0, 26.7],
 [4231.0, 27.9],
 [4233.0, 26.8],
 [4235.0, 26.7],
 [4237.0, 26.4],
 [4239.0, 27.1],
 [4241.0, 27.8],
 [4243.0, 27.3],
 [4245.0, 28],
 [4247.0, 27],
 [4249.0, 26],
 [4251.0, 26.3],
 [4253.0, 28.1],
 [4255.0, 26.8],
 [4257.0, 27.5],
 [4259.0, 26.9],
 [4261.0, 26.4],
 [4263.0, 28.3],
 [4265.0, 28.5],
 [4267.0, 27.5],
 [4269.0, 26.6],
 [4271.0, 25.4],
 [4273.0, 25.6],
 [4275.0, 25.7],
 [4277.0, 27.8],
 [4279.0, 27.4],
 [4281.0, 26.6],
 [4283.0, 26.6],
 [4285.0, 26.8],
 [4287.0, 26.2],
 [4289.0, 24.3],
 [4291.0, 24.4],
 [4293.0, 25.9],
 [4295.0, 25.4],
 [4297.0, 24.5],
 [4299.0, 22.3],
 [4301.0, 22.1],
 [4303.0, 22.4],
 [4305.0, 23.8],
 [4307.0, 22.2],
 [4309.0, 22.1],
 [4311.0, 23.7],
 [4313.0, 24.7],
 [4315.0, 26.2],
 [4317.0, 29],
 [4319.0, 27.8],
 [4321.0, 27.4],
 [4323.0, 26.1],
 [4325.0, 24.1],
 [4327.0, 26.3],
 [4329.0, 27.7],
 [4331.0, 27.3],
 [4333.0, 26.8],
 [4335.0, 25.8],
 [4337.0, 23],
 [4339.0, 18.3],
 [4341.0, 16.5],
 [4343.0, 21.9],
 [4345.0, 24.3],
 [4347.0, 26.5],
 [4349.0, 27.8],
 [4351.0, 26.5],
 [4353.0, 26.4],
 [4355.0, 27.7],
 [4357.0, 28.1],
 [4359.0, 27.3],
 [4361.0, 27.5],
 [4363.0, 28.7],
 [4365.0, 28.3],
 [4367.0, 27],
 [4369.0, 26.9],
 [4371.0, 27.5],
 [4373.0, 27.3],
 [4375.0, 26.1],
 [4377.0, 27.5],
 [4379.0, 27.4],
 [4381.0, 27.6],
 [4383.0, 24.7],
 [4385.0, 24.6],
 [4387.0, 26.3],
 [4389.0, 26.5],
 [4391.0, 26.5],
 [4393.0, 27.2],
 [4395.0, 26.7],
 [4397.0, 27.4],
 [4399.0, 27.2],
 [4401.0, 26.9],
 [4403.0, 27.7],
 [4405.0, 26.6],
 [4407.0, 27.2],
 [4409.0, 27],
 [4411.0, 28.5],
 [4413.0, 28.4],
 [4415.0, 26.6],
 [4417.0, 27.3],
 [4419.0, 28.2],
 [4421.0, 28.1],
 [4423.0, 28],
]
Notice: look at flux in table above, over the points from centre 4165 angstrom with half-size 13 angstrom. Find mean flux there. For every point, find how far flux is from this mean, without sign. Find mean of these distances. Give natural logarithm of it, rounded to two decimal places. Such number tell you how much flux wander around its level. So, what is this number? -0.53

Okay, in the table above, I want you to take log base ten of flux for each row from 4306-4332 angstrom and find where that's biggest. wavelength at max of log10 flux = 4317.0 angstrom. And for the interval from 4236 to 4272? 4265.0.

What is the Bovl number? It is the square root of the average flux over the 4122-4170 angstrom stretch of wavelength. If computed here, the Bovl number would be 5.31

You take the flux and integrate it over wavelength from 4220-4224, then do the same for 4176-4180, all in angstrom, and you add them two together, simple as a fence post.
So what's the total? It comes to 221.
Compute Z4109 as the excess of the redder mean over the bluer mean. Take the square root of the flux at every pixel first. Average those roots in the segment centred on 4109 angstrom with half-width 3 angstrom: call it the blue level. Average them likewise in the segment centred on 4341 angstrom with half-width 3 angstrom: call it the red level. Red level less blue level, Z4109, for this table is -0.86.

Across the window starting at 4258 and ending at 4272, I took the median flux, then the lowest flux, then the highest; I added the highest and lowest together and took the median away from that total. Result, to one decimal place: 27.0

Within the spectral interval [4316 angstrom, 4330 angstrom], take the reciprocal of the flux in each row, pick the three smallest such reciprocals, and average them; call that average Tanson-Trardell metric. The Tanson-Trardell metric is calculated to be 0.0355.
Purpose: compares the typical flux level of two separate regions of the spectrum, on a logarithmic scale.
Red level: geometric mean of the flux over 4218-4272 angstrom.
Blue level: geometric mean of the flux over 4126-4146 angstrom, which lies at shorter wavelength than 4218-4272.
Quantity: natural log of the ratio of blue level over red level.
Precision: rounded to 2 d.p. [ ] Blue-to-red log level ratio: 0.04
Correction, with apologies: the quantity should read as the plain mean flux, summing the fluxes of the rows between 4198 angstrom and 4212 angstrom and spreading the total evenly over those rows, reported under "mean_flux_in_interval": 27.4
